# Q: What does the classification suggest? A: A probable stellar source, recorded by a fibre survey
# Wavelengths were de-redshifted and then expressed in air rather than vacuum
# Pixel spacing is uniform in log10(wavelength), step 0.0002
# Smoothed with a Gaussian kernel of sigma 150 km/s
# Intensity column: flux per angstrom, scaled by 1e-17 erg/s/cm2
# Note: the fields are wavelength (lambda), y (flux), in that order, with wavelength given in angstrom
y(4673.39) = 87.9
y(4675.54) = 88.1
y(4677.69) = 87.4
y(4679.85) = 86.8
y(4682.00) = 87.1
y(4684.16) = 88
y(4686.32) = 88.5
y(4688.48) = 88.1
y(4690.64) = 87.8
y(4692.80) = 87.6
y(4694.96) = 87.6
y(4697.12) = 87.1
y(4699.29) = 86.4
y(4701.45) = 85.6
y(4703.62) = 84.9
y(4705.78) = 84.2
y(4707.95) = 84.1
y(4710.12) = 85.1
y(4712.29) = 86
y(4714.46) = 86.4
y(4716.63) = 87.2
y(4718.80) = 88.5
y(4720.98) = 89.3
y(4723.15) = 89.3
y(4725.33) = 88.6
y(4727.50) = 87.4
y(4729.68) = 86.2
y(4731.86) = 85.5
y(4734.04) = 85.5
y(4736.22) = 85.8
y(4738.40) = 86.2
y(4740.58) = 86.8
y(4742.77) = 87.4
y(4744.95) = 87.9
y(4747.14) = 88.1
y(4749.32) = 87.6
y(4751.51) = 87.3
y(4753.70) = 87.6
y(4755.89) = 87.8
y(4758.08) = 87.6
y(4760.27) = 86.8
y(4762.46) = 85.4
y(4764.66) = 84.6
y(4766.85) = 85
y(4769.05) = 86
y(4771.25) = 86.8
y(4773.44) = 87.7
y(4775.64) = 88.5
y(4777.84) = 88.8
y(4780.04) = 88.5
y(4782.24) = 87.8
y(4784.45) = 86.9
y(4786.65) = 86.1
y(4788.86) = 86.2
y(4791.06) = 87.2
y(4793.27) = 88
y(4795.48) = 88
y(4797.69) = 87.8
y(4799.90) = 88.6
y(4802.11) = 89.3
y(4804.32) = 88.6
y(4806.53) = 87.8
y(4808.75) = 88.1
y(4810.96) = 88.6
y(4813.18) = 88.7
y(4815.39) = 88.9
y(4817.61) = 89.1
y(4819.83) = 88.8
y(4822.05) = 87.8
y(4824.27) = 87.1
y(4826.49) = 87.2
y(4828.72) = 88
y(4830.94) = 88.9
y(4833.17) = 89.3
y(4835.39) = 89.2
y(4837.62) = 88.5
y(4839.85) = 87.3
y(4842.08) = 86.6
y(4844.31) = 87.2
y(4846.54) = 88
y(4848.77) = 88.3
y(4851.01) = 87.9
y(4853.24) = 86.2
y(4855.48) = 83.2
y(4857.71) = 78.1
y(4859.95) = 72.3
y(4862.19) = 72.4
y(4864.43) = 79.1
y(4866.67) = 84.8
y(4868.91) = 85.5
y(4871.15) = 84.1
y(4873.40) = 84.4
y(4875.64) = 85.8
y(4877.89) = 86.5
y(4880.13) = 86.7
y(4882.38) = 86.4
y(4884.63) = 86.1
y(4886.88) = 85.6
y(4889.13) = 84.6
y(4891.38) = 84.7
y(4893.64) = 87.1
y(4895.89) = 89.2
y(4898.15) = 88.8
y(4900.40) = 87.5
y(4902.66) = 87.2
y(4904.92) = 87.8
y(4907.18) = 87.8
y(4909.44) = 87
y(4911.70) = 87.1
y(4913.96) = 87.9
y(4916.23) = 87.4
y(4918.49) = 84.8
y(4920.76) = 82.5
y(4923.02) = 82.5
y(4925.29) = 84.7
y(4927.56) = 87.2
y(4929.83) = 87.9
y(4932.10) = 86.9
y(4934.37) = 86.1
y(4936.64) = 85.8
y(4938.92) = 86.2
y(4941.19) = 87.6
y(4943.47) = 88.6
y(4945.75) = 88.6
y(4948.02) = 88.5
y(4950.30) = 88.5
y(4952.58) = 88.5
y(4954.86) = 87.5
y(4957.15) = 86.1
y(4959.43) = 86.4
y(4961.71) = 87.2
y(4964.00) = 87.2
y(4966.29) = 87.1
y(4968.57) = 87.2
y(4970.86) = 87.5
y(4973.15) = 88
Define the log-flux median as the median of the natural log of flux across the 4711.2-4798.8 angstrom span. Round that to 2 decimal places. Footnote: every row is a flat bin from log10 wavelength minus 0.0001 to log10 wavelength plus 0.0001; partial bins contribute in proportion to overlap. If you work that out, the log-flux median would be 4.47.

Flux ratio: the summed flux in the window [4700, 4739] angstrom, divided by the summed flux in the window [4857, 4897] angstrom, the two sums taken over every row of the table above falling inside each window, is 1.035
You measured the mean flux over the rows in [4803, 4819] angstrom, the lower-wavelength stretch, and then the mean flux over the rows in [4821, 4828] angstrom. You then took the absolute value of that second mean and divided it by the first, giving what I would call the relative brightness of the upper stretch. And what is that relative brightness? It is 0.99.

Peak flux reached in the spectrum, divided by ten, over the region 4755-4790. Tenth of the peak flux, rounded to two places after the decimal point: 8.88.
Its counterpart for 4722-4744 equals 8.93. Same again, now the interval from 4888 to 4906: 8.92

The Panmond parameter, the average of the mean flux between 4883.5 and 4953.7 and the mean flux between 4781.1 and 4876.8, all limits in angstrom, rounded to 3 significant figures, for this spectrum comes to 86.6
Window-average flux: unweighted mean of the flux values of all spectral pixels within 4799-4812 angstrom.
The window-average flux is 88.5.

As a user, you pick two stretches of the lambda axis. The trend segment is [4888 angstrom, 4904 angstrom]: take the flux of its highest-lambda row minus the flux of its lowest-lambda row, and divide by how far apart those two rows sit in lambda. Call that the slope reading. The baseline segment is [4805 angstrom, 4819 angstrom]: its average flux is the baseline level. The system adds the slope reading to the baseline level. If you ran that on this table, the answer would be 88.7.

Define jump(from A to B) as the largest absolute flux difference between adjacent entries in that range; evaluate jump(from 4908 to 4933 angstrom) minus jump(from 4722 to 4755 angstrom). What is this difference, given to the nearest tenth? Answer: 1.4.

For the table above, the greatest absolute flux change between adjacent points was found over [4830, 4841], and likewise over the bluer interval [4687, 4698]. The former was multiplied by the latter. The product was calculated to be 0.60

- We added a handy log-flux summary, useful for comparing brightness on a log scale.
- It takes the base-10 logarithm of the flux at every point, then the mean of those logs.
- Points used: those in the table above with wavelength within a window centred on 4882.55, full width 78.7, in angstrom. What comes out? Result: 1.93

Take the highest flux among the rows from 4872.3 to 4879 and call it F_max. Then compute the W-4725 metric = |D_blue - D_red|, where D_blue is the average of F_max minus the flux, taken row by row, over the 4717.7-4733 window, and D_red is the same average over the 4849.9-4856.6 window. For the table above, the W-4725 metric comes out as 2.1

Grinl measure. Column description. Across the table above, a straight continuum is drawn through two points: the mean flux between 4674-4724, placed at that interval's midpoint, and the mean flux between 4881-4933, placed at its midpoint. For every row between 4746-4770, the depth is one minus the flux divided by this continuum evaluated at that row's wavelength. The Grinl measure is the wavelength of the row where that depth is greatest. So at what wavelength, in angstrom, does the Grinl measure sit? 4764.66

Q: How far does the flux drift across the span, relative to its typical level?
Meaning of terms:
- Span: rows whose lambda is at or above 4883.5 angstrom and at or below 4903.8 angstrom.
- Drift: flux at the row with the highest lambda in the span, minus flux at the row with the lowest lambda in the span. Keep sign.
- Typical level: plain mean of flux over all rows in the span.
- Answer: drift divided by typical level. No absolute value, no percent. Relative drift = 0.013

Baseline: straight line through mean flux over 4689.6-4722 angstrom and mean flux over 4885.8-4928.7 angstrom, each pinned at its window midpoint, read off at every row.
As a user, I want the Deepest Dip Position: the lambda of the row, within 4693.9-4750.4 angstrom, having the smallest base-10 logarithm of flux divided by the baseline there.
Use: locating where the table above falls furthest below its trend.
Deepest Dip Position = 4707.95 angstrom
